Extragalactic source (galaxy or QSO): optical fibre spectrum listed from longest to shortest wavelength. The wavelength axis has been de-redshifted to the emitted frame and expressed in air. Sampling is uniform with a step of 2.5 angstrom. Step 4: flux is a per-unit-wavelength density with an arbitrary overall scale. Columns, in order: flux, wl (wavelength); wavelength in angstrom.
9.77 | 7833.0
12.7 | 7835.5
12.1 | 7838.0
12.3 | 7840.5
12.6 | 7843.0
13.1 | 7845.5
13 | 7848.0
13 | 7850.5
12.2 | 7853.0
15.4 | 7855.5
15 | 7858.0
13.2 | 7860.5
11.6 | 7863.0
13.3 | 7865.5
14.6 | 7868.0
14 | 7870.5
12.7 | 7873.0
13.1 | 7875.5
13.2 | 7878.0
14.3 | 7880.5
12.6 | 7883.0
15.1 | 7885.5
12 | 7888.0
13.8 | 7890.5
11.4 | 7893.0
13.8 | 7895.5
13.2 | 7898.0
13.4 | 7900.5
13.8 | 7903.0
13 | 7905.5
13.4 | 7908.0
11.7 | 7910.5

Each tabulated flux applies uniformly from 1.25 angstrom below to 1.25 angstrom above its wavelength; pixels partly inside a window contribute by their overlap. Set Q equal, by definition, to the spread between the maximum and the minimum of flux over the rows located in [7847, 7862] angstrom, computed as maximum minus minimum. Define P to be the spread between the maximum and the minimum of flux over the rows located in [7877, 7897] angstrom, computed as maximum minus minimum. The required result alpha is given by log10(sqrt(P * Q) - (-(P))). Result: 0.85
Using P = 3.7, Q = 3.2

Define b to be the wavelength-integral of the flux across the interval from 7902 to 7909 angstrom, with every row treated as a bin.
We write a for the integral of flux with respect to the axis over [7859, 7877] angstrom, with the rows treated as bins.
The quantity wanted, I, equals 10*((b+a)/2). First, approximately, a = 238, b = 94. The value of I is 1660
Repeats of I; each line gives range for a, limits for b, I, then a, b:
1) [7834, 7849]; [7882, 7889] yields 1409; 189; 93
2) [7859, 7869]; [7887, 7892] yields 981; 132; 64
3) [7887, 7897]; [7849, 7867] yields 1845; 128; 241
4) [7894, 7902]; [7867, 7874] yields 1019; 107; 96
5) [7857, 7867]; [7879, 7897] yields 1859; 133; 239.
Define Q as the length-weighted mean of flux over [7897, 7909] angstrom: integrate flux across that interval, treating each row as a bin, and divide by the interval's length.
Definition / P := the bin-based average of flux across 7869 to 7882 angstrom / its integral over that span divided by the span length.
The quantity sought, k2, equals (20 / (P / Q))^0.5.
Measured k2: 4.46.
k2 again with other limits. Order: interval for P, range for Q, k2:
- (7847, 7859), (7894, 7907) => 4.42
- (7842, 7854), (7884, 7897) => 4.54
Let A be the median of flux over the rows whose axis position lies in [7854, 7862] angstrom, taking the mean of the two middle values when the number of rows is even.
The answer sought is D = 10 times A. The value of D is 150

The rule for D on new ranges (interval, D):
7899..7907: 134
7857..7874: 133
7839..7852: 130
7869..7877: 131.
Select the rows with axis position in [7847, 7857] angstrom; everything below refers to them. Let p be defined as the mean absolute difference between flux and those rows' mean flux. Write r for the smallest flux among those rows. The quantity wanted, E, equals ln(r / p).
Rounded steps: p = 1.00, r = 12.2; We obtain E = 2.50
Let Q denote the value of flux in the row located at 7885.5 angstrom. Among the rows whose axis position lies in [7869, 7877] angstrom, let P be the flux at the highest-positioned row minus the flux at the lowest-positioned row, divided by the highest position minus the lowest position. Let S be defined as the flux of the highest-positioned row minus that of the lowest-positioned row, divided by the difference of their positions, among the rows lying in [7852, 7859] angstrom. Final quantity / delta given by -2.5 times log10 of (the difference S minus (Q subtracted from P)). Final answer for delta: -3.00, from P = -0.18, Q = 15.1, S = 0.56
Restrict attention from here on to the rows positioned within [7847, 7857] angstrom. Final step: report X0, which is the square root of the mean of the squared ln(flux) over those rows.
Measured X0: 2.593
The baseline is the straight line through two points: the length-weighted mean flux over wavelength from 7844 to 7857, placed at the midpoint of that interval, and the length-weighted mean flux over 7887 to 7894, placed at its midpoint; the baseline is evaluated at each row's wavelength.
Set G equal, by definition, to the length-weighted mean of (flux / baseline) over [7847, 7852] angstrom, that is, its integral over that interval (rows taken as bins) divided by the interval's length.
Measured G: 0.97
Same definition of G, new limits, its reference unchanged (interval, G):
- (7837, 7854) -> 0.94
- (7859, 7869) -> 1.01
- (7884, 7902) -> 1.07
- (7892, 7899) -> 1.04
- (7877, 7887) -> 1.09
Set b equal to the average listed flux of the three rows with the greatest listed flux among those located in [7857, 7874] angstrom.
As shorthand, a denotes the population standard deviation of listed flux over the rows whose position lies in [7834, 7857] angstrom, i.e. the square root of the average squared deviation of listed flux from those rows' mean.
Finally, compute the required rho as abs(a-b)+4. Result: 17.6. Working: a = 0.94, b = 14.53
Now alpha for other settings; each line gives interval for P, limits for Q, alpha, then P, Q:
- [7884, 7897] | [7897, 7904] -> 0.72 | 3.7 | 0.6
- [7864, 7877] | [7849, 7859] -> 0.64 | 1.9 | 3.2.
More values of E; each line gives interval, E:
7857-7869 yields 2.44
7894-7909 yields 3.97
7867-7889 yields 2.61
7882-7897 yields 2.32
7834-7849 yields 3.70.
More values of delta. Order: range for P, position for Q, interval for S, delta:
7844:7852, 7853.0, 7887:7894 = -2.71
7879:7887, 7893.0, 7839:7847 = -2.64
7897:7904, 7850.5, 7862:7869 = -2.82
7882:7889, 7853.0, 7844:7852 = -2.72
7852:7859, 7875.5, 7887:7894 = -2.74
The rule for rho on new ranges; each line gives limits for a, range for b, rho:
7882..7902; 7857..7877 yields 17.4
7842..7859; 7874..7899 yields 17.3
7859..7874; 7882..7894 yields 16.9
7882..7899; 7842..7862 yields 17.4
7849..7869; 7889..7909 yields 16.5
